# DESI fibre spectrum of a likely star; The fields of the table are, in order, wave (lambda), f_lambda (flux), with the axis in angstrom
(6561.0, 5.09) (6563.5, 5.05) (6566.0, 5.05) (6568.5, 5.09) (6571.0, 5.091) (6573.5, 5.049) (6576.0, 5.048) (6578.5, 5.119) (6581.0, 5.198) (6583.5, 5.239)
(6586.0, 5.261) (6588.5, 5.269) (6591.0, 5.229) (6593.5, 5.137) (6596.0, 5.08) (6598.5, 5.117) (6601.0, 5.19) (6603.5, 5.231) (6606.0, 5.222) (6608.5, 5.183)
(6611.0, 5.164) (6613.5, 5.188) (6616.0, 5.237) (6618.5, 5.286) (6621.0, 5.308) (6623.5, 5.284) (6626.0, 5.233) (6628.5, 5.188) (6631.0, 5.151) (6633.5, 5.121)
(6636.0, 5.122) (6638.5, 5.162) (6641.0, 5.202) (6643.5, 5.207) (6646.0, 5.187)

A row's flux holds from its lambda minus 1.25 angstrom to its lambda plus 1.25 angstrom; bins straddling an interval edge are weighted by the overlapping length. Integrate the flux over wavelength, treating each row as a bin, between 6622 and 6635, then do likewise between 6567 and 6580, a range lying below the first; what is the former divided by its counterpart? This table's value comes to 1.02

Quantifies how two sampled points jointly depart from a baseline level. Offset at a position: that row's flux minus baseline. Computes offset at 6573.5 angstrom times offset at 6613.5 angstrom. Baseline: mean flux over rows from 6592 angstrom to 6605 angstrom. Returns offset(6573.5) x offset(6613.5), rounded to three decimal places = -0.004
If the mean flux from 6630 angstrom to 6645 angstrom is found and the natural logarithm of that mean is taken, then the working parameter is 1.641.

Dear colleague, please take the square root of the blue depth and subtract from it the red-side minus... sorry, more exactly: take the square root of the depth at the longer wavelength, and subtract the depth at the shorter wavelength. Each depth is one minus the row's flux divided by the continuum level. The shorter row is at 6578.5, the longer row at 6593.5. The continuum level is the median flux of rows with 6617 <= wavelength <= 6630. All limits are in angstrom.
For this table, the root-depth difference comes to 0.136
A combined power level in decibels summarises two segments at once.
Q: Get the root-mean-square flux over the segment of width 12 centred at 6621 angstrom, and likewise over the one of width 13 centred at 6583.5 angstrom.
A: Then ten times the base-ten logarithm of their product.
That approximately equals 14.39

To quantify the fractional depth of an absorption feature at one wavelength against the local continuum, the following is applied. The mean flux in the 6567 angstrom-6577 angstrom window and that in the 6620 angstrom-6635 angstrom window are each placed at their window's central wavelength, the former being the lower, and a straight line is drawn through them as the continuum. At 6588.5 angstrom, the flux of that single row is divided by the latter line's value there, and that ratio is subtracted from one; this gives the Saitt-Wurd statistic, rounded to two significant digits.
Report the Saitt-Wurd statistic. -0.031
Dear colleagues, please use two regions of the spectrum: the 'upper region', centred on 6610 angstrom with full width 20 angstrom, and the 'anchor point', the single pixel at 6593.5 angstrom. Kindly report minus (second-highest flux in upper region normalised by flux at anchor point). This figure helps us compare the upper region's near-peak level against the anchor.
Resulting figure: -1.02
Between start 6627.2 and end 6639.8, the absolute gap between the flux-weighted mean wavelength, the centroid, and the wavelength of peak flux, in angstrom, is 5.0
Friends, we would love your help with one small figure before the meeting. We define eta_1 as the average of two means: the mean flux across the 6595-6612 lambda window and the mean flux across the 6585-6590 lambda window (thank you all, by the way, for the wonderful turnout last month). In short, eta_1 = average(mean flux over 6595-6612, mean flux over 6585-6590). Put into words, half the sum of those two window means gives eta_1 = 5.22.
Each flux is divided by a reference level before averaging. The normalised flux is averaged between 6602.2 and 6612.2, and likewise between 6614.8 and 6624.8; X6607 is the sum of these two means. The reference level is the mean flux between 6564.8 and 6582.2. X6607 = 2.06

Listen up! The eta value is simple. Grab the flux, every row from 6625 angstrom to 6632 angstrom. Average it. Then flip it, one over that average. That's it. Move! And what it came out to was 0.1927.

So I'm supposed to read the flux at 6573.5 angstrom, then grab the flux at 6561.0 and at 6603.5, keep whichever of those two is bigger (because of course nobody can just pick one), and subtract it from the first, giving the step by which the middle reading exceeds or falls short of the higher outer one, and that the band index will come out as -0.18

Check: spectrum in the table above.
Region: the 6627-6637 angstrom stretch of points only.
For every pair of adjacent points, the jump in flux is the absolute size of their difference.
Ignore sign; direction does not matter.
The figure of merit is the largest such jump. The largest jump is 0.037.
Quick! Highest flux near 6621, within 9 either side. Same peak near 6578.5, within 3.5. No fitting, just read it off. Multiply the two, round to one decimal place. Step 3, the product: 27.6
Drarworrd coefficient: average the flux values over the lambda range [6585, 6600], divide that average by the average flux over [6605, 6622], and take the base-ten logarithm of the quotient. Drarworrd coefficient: -0.004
